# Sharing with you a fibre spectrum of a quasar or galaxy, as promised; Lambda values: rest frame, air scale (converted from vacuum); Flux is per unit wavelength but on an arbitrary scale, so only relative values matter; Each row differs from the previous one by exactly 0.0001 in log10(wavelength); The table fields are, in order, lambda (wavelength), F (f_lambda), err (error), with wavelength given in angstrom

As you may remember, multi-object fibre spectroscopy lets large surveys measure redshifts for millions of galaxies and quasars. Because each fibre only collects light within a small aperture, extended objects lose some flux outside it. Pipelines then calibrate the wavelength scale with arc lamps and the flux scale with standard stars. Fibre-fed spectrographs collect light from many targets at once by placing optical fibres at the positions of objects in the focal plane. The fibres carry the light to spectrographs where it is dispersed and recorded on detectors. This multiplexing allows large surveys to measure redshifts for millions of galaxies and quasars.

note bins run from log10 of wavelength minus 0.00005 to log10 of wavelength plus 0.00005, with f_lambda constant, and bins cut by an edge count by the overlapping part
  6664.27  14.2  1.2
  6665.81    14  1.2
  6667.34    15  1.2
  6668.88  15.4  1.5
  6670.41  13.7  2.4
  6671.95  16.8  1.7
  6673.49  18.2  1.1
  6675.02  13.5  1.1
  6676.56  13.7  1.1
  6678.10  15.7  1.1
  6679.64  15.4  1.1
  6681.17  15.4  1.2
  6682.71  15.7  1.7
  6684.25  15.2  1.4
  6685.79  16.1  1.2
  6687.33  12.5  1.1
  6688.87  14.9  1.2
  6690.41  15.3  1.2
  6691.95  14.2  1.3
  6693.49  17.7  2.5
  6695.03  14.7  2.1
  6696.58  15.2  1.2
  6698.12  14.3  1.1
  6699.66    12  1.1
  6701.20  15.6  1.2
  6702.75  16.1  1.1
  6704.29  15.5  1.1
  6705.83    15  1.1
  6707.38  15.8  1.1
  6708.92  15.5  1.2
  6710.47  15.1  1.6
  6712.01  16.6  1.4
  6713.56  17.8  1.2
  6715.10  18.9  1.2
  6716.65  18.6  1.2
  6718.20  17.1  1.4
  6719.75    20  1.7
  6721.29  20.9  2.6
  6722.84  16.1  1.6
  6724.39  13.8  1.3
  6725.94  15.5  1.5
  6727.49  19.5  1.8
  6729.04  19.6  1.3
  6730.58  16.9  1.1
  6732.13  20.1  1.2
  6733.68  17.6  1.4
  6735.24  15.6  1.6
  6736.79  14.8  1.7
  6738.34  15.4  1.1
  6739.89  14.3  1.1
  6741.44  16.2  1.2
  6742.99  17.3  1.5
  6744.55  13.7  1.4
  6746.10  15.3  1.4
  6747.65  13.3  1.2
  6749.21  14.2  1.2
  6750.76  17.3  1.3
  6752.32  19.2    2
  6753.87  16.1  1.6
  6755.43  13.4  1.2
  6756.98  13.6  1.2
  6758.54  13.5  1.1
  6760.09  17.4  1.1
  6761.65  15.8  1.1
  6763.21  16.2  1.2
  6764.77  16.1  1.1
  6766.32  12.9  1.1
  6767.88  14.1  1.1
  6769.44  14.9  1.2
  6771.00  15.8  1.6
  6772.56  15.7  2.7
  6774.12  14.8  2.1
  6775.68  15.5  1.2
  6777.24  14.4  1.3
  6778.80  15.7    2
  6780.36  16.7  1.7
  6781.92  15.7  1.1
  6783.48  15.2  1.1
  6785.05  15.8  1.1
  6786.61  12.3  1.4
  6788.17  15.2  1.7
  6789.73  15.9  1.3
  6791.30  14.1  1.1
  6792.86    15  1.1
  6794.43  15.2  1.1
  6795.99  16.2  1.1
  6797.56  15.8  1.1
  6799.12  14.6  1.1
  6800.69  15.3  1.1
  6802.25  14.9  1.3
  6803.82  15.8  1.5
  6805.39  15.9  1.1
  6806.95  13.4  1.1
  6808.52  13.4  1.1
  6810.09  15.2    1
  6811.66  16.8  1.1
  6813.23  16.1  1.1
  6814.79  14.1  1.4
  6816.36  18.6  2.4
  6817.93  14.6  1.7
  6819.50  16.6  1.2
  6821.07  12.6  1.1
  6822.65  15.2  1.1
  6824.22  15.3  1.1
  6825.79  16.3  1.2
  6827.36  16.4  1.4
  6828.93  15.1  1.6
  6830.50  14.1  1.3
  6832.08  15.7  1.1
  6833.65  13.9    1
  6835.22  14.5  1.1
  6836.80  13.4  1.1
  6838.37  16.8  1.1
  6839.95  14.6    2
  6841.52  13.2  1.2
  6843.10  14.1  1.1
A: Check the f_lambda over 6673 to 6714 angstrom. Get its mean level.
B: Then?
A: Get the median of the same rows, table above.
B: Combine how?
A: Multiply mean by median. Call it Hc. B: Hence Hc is 235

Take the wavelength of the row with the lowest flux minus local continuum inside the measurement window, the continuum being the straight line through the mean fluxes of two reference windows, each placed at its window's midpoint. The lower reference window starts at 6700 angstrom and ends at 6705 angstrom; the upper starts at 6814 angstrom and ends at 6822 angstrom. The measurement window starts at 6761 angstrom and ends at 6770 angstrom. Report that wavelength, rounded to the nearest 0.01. 6766.32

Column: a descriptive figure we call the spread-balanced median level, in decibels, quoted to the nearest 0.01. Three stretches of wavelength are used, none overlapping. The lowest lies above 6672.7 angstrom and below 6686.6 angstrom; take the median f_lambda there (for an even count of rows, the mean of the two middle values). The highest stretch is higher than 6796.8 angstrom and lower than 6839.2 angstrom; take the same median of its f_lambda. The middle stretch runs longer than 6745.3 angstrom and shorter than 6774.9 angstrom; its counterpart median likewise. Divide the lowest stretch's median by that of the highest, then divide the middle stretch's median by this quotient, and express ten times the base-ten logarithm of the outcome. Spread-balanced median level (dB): 11.79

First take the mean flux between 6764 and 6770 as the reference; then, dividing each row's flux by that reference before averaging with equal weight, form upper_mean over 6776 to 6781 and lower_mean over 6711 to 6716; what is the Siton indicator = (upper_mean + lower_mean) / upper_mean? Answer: 2.14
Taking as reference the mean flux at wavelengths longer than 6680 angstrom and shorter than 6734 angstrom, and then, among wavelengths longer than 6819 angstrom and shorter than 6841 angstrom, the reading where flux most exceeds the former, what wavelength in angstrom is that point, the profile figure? 6838.37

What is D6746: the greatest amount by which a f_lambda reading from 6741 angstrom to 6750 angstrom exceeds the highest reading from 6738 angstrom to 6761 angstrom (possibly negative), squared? 3.6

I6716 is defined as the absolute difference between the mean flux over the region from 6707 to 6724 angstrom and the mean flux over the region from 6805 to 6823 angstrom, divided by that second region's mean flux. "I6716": 0.15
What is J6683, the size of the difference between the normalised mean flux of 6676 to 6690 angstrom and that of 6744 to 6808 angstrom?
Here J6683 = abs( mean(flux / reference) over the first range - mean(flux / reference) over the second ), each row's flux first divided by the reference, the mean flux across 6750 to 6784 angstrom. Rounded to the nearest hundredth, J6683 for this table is 0.01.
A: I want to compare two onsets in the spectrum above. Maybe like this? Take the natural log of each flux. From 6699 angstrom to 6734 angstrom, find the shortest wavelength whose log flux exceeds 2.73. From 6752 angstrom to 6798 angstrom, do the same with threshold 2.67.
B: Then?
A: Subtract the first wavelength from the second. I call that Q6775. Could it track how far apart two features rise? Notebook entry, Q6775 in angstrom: 51.1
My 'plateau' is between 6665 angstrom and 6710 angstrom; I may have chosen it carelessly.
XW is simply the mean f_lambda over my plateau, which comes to 15.1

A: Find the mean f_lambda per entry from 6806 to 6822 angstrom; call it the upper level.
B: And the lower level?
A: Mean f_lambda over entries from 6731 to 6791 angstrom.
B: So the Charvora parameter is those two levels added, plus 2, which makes 32.6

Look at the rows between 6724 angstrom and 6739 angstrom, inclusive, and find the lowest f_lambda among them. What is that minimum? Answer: 13.8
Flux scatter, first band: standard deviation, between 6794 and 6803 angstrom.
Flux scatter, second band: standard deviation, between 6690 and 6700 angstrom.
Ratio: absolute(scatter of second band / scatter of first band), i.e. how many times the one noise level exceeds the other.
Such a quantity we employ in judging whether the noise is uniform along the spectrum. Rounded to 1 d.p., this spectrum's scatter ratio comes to 2.9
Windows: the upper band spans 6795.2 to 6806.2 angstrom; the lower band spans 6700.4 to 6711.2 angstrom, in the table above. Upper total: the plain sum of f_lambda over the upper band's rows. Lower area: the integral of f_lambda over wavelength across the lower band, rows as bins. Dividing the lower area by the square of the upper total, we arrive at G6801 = 0.0142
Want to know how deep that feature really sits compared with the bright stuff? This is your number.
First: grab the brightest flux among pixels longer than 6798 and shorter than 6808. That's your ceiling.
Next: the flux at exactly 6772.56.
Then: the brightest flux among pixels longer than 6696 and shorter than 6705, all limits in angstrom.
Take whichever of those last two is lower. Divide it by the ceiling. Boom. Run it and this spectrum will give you 0.99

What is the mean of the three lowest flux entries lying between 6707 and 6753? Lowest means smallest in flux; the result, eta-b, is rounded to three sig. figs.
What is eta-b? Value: 13.6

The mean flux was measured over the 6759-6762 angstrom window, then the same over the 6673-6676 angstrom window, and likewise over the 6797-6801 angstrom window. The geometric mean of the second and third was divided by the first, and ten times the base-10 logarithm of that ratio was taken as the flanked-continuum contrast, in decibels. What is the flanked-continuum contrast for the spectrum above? -0.29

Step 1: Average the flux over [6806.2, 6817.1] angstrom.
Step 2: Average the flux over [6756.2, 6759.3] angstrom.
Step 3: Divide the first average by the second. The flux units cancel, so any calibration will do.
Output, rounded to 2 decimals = 1.13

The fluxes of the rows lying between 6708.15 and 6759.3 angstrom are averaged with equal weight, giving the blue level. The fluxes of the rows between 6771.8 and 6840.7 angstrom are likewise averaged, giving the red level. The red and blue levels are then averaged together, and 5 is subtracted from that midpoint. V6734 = 10.8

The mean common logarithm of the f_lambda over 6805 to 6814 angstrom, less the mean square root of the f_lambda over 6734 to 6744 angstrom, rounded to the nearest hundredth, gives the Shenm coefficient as -2.77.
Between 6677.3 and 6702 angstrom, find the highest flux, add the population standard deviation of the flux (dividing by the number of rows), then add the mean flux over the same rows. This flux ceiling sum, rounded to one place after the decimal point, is 34.0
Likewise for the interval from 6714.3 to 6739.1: 40.5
